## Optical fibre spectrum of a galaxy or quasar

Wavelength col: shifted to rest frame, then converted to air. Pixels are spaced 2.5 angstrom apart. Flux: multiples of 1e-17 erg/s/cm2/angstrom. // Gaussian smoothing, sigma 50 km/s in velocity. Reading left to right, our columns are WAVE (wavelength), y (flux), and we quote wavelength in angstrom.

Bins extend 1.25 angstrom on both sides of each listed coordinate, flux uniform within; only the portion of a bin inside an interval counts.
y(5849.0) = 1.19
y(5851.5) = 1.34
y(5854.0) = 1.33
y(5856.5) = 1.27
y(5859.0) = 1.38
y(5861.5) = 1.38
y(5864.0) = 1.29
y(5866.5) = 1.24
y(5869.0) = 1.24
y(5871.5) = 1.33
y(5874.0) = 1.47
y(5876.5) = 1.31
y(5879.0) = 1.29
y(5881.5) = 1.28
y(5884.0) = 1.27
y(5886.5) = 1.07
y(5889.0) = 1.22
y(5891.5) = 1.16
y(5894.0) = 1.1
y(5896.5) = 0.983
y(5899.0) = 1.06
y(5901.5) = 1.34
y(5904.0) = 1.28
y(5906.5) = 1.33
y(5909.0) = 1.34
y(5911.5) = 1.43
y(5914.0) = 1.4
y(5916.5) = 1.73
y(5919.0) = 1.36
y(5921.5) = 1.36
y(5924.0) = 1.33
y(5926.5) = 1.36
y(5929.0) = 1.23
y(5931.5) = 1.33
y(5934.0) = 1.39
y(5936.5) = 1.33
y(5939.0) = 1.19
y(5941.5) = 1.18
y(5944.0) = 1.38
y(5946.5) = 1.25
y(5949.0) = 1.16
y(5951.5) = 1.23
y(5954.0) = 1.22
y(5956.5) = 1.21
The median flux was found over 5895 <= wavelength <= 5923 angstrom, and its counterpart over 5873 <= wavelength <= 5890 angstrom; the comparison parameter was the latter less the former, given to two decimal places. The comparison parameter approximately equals -0.06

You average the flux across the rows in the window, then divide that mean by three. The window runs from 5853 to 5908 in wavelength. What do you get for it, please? 0.419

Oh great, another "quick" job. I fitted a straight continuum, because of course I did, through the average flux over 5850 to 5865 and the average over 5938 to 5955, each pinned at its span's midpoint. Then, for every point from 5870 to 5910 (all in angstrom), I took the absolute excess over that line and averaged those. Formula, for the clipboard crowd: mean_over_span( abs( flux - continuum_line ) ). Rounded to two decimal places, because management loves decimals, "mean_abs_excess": 0.10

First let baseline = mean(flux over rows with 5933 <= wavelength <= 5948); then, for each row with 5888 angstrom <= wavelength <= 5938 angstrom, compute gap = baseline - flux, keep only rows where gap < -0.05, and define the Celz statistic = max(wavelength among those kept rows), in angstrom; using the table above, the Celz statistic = 5934.0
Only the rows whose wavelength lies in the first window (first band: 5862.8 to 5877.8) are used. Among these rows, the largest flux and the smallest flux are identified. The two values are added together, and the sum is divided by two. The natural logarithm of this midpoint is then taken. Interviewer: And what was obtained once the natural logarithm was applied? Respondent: 0.30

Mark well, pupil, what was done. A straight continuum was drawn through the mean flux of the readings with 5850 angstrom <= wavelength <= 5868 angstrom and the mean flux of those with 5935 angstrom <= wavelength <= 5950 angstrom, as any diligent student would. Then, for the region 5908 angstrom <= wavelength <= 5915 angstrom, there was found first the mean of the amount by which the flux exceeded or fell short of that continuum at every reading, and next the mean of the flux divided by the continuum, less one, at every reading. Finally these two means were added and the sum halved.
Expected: 0.10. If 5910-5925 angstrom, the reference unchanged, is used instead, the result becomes 0.15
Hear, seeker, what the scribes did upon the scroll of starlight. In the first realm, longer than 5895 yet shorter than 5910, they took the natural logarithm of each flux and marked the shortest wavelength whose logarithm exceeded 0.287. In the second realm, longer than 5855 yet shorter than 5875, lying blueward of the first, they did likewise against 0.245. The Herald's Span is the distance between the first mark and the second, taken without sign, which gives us 42.5 angstrom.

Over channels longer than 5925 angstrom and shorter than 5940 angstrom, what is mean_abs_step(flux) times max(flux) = 0.136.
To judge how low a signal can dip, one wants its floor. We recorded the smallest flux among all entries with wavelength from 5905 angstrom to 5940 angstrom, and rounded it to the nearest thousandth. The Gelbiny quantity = 1.190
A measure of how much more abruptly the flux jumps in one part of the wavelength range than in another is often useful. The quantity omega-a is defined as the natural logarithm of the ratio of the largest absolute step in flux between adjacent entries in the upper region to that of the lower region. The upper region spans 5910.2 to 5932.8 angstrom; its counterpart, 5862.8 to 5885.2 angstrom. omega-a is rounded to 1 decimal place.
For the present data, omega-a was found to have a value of 0.8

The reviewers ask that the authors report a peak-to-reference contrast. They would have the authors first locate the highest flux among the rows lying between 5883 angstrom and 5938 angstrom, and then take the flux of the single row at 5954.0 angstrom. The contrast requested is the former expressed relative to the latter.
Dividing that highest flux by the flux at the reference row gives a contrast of 1.42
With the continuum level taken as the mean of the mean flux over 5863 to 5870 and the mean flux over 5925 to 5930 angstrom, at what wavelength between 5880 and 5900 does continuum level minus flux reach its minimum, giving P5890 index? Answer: 5881.5 angstrom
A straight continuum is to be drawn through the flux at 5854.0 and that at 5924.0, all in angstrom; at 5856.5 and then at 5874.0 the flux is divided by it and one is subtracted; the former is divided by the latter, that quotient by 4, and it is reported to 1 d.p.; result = -0.1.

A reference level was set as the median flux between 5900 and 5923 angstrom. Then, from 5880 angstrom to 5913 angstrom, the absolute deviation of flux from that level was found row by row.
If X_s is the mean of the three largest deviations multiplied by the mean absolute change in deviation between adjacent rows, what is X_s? 0.030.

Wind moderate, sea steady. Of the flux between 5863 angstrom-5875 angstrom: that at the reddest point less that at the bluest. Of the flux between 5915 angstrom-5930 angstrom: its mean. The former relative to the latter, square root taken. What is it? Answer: 0.36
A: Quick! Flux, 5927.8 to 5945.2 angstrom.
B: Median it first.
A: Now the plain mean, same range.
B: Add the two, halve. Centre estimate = 1.31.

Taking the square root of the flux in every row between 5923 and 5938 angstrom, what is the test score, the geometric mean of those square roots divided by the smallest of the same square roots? 1.04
